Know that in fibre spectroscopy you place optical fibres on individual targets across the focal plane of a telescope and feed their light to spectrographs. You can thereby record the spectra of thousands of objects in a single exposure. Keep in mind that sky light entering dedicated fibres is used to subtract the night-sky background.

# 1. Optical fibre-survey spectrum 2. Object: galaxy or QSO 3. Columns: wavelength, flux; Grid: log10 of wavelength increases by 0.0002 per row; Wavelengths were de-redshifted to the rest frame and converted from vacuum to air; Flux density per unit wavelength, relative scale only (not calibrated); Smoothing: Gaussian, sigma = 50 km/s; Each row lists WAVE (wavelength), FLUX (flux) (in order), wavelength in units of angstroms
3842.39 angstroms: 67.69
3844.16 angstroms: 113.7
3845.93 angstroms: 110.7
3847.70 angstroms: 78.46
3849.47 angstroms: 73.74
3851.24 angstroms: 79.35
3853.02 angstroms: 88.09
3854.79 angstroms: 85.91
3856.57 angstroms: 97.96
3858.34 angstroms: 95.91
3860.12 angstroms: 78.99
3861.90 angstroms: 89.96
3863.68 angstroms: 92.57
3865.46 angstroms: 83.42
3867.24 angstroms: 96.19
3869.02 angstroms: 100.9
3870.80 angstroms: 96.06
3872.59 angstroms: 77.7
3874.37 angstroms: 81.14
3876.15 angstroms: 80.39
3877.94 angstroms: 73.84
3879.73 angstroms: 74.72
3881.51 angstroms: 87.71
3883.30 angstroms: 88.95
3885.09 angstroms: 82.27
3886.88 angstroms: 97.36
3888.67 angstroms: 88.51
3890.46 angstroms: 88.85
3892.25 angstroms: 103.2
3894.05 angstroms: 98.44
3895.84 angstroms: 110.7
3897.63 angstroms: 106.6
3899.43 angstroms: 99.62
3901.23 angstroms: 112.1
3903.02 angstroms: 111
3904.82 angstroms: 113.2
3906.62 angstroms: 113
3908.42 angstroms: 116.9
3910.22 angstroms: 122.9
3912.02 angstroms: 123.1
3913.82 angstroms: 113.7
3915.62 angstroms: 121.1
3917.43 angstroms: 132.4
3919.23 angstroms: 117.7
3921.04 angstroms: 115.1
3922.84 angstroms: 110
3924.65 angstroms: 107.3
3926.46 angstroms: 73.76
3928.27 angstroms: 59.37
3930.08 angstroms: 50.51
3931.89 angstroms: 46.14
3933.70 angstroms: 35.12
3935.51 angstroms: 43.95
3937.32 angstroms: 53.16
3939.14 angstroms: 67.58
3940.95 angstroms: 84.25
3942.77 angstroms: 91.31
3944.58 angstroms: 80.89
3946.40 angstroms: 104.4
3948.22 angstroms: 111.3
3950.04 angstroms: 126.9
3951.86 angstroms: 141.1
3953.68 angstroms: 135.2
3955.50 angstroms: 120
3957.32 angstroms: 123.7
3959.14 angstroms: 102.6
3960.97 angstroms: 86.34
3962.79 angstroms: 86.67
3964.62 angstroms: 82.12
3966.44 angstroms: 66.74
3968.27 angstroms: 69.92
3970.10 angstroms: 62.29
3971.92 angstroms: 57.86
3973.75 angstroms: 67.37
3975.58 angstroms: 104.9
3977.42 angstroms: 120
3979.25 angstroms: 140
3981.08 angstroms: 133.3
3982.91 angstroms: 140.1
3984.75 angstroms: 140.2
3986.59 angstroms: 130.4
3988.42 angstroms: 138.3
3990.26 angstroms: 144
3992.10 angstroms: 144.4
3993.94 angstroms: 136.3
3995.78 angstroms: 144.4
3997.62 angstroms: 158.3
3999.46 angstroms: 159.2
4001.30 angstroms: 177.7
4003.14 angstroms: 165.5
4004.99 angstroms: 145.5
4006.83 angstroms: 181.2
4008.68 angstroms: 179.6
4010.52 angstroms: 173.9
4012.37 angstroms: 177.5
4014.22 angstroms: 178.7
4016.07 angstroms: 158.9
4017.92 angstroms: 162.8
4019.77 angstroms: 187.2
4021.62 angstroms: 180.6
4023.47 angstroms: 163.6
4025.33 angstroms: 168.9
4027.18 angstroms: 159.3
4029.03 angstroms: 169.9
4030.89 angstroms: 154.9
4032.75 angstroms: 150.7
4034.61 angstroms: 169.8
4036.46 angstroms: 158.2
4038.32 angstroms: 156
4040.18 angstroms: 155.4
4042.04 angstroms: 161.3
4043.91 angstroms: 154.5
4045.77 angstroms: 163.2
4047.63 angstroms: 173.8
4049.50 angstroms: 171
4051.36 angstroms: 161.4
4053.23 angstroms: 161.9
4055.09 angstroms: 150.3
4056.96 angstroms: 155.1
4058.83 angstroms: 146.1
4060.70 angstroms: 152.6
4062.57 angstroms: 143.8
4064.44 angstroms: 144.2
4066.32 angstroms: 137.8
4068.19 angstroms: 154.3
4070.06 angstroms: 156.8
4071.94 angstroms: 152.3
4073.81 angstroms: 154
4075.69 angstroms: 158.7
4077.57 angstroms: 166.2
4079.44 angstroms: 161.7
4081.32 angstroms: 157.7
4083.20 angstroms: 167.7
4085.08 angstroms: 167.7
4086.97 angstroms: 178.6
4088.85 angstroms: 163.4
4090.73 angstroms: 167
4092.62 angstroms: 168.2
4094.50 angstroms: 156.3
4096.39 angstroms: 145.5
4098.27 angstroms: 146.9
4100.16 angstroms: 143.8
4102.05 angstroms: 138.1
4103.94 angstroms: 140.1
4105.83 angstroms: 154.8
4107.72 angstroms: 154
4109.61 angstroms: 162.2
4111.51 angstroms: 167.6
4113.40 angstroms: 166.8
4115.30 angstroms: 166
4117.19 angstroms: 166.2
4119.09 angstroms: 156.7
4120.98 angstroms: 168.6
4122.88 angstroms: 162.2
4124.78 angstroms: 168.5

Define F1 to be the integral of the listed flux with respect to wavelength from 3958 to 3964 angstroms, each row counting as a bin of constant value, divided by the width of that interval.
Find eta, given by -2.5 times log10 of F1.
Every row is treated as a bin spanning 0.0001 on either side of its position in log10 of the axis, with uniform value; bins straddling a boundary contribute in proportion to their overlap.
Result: -4.92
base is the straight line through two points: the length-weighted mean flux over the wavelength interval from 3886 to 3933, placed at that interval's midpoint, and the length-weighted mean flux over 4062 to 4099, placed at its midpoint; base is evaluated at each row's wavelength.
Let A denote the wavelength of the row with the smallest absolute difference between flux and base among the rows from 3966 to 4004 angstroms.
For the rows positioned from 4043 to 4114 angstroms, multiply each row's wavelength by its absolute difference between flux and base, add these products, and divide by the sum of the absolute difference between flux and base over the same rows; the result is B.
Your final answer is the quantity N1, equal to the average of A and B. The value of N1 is 4032.5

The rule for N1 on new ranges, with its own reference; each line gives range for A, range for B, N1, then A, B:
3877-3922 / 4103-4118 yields 4003.2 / 3899.43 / 4107.1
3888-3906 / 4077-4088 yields 3991.5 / 3899.43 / 4083.5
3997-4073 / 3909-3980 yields 4007.4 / 4068.19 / 3946.5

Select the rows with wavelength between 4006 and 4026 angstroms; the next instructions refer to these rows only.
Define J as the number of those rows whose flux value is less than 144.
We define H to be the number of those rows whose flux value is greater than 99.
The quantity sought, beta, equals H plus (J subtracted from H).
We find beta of 22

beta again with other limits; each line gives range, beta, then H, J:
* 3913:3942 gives -2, 7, 16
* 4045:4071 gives 26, 14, 2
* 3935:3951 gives -3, 3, 9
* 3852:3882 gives -15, 1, 17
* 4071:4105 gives 33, 18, 3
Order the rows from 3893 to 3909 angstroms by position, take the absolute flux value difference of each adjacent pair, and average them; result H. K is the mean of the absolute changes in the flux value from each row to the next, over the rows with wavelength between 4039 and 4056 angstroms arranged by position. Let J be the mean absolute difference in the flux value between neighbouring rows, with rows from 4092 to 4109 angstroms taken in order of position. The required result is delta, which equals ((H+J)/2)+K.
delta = 12.9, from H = 5.4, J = 6.3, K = 7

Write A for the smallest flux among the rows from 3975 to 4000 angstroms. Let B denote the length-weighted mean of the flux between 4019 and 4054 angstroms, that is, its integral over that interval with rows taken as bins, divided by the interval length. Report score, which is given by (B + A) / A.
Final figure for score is 2.57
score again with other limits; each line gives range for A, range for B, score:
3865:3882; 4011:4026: 3.33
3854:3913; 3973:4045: 3.08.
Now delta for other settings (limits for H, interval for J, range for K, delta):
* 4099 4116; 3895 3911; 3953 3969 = 14.7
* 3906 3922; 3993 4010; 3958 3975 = 18.1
